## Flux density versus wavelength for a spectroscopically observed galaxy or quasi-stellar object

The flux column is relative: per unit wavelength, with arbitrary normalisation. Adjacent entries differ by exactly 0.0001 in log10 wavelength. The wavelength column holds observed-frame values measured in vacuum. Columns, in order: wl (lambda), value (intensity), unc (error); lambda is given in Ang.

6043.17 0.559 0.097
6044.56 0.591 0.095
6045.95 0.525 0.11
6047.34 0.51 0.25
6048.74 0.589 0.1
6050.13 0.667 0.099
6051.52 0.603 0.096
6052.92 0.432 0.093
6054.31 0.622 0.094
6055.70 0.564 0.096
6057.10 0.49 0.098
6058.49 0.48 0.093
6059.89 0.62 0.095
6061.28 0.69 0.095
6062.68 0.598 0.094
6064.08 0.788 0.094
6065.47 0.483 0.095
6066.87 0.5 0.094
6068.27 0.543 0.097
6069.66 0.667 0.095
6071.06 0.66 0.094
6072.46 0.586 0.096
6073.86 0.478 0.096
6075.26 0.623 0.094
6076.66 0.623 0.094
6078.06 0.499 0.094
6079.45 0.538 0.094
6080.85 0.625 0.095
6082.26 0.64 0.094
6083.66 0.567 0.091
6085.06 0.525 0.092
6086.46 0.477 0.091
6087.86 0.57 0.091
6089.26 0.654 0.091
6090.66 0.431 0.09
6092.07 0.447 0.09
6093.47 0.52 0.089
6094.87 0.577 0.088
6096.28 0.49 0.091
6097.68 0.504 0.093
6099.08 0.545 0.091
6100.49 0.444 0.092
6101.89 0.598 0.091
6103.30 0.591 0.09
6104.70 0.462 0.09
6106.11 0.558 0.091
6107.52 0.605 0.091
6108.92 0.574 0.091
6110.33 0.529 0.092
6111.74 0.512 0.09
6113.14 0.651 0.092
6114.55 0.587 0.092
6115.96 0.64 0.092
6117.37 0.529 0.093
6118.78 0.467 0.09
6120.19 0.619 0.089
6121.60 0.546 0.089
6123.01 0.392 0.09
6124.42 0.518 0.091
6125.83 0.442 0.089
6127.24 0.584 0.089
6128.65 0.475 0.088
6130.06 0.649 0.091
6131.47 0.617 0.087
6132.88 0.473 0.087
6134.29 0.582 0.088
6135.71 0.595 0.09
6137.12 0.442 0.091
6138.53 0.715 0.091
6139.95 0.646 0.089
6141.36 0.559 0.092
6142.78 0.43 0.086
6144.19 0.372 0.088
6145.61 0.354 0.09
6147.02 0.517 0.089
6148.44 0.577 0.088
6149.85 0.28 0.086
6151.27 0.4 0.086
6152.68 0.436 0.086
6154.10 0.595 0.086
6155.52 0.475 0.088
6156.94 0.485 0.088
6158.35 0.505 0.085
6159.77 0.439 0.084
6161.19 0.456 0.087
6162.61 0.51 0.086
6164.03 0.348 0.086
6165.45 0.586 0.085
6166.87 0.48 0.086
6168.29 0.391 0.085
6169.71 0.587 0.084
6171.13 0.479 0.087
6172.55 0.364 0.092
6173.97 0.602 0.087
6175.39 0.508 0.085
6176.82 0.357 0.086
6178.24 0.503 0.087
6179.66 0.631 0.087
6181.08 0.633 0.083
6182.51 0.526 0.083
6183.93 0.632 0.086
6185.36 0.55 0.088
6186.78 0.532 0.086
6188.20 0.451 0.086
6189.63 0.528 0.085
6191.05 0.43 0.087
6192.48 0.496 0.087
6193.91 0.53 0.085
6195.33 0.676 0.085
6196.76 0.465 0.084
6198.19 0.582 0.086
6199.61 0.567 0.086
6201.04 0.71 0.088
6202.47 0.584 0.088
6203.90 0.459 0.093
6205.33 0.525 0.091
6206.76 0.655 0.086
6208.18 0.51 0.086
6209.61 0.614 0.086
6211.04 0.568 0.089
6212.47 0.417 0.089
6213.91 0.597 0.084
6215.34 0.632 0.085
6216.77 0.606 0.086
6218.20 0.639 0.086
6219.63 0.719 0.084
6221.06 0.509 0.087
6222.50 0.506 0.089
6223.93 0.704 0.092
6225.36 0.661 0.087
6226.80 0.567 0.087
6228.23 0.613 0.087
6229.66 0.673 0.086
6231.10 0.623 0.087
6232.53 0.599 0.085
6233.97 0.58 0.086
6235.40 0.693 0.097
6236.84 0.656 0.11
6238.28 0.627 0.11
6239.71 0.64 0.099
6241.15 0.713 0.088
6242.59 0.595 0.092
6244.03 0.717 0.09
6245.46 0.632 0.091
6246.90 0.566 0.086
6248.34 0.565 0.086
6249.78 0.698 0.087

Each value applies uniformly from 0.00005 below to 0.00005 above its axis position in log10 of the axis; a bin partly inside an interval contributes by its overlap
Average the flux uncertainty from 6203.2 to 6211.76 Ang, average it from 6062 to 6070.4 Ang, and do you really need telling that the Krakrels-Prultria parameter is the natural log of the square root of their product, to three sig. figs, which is -2.39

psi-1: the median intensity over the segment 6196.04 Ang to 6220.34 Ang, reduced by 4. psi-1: -3.42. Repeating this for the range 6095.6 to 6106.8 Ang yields -3.48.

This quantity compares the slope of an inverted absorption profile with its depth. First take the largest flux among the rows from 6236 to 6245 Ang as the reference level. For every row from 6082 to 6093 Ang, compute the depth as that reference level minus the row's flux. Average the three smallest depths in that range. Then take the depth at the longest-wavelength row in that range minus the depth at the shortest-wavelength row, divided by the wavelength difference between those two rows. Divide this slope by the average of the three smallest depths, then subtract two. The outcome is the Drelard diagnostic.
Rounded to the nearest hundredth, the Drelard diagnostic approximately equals -1.79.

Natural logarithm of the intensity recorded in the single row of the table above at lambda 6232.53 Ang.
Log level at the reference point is -0.51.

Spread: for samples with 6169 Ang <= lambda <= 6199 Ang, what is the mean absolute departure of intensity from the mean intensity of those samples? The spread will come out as 0.066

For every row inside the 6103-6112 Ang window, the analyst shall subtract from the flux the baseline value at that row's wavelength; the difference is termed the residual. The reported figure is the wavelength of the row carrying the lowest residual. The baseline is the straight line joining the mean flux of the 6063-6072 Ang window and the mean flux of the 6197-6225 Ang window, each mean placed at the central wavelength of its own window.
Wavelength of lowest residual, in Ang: 6104.70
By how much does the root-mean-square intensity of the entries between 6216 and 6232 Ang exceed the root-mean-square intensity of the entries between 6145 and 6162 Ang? 0.16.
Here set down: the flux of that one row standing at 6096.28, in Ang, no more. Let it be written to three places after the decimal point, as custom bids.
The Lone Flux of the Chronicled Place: 0.490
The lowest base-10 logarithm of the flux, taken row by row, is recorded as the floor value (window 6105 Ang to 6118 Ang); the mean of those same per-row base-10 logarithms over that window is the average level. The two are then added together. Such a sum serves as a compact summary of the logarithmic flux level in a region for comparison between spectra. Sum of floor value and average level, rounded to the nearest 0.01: -0.53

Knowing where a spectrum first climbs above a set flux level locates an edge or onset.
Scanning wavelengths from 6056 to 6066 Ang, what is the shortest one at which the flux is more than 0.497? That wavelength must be 6059.89 Ang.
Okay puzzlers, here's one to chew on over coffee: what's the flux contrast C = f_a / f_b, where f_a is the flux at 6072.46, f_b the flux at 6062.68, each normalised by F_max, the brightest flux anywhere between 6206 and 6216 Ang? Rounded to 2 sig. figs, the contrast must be 0.98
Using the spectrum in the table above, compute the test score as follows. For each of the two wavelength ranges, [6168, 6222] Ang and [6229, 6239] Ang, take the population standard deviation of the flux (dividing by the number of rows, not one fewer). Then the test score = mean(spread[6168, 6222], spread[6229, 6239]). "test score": 0.063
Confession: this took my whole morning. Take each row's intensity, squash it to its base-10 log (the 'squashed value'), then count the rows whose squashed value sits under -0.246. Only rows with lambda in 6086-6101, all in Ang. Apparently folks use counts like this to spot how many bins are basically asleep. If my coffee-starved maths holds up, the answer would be 8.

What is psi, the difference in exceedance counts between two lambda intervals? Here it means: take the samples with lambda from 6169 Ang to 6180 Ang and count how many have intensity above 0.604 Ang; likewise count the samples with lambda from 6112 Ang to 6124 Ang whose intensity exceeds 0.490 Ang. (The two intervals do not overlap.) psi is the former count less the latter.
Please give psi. -5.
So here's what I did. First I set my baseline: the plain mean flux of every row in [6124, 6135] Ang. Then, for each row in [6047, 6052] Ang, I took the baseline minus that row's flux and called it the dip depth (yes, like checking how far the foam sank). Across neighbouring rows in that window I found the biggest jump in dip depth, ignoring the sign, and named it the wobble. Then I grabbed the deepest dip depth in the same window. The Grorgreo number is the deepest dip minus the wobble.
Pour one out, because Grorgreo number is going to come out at -0.046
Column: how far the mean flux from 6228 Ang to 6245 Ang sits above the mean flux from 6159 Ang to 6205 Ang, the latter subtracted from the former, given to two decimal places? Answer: 0.13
